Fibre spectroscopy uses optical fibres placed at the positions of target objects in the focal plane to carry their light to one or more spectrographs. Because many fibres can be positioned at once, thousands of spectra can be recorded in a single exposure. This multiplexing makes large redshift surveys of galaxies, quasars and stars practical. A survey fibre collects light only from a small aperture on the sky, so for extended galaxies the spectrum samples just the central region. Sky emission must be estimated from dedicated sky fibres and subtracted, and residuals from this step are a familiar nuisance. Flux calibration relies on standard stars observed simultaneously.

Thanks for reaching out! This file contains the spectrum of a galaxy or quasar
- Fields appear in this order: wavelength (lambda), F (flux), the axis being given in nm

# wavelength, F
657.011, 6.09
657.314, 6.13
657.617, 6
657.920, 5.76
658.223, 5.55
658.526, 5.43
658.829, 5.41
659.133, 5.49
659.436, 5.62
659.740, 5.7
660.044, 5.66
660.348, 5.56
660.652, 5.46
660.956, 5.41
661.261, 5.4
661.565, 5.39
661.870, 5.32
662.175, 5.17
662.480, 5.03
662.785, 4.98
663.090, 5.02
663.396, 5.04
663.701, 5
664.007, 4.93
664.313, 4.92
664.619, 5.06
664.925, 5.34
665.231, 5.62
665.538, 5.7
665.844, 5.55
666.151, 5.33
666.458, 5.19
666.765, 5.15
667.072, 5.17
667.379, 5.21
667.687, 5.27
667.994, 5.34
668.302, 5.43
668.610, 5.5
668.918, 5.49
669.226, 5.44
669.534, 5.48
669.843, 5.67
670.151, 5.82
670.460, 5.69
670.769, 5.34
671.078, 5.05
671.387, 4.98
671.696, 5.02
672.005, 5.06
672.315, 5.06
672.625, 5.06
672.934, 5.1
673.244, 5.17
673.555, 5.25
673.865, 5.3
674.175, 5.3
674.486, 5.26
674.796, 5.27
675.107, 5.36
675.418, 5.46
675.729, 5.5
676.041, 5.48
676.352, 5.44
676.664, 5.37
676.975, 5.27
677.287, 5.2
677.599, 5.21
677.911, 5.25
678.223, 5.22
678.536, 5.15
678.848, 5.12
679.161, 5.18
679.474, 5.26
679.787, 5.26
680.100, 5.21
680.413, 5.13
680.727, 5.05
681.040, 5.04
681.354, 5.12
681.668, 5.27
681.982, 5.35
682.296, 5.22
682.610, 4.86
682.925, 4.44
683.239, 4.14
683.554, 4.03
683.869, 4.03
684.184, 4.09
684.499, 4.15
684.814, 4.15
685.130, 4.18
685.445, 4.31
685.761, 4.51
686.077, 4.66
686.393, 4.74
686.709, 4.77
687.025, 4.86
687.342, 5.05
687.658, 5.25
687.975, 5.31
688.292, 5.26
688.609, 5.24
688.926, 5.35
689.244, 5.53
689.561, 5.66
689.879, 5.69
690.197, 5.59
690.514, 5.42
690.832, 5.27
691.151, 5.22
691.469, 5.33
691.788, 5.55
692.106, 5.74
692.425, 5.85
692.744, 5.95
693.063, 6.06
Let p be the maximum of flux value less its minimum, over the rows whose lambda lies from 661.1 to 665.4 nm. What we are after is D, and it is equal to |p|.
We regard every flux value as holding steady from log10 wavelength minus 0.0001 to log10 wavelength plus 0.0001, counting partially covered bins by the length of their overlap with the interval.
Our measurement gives 0.70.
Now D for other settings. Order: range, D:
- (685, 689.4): 1.35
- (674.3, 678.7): 0.35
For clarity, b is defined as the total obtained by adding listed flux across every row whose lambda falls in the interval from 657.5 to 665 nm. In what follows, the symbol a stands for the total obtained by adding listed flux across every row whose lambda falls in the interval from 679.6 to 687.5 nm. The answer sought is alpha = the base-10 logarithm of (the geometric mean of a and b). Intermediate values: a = 118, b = 134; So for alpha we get 2.10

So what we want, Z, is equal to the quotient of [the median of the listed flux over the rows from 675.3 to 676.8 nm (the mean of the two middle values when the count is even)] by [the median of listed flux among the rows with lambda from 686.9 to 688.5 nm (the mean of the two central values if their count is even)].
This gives 1.04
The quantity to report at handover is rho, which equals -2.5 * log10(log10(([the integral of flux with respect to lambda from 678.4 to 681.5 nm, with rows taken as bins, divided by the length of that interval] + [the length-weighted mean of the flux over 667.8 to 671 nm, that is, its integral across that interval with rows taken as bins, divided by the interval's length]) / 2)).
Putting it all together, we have 0.347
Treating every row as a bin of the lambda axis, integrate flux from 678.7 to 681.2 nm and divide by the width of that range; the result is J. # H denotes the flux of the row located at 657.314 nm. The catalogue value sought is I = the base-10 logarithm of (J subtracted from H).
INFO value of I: 0.0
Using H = 6.13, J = 5.16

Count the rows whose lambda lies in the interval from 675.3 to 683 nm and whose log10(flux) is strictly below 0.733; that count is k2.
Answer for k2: 21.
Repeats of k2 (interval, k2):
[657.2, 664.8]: 12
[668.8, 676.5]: 15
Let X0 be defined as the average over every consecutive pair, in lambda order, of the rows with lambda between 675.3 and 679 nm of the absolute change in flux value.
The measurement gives 0.05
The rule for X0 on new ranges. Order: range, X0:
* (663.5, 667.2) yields 0.13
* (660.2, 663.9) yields 0.06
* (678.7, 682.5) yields 0.07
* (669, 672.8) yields 0.12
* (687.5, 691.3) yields 0.10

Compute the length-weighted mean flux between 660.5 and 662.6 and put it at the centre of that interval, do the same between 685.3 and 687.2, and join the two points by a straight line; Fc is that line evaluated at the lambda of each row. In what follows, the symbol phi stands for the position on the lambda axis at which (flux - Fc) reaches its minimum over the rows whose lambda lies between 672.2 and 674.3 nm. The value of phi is 672.315 nm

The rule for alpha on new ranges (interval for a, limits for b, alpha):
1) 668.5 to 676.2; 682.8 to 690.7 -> 2.10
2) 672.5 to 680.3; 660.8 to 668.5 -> 2.12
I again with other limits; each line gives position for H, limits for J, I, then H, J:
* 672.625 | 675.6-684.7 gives -1.2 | 5.06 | 4.99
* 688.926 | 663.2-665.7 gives -0.8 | 5.35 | 5.20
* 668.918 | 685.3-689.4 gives -0.3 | 5.49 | 4.99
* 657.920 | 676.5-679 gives -0.3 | 5.76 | 5.23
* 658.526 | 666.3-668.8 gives -0.8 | 5.43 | 5.29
